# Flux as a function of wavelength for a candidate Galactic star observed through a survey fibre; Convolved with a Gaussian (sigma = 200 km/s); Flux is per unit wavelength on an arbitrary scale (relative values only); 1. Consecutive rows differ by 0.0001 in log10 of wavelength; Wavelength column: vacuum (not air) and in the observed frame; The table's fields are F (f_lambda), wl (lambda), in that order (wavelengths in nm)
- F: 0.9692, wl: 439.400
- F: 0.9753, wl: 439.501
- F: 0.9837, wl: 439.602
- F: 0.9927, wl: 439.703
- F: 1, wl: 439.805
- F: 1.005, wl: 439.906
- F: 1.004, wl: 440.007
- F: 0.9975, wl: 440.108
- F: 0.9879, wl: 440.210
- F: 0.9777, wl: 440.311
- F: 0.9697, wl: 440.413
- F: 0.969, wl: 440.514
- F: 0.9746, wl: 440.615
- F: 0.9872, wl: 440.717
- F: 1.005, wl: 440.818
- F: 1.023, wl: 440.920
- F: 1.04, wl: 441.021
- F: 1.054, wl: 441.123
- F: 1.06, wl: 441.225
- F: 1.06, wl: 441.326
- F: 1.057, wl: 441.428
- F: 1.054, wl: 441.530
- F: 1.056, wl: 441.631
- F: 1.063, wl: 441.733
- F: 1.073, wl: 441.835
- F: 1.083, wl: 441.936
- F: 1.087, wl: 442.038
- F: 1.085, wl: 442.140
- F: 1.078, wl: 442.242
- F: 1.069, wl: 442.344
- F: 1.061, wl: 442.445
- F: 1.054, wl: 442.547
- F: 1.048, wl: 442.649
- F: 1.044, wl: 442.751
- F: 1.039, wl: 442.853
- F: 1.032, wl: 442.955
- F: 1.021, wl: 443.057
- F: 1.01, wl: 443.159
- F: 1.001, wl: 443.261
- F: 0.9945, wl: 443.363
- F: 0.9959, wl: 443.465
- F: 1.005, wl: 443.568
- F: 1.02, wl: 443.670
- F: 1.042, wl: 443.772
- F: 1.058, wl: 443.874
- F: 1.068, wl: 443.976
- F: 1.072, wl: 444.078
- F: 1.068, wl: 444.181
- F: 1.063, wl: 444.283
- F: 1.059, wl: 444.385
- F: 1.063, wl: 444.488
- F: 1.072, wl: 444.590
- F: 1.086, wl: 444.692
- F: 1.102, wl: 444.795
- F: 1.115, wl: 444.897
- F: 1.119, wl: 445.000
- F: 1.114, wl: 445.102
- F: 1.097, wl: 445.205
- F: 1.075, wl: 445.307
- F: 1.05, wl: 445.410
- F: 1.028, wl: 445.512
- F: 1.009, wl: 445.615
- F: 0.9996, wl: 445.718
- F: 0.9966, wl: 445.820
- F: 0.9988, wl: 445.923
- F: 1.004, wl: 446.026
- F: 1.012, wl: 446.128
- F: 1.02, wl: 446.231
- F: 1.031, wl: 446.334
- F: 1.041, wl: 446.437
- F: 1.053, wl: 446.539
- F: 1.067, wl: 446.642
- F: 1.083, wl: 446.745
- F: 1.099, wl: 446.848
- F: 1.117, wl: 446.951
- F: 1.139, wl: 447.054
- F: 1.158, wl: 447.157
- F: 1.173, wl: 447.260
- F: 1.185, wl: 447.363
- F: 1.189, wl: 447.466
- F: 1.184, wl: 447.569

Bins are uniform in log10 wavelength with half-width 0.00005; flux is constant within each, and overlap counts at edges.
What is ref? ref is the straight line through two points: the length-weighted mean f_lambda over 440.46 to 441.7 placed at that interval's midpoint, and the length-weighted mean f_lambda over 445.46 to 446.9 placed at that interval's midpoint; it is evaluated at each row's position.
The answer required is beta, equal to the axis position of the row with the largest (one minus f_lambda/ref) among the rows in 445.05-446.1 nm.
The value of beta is 445.820 nm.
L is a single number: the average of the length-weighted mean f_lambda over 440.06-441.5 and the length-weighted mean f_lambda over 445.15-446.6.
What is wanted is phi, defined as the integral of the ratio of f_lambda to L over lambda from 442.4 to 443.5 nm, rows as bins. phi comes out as 1.11 nm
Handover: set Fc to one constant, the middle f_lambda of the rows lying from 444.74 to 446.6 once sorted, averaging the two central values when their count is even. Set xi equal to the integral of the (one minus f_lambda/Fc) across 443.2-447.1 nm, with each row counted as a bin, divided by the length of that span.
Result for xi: -0.02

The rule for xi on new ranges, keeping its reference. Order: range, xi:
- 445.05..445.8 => -0.01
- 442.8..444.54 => 0.00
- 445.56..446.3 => 0.03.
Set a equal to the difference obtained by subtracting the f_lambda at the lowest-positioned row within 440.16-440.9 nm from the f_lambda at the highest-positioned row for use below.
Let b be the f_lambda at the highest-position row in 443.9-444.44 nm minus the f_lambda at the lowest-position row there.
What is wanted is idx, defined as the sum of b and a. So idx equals 0.01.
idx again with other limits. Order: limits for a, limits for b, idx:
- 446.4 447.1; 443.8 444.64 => 0.11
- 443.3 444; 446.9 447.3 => 0.13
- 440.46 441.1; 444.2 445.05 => 0.13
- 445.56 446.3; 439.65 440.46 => -0.01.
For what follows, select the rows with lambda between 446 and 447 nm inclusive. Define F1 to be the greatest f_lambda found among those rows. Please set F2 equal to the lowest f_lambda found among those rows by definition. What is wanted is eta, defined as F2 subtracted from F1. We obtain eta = 0.11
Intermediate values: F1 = 1.117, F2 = 1.004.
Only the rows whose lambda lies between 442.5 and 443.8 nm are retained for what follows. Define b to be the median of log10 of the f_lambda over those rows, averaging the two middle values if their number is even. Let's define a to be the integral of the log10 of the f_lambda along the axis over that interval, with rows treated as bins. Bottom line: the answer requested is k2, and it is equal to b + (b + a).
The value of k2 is 0.03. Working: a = 0.013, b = 0.009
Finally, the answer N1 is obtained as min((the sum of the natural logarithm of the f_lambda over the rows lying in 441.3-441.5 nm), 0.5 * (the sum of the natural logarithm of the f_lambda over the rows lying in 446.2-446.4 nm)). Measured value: 0.025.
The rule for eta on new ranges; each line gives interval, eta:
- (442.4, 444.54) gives 0.08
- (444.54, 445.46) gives 0.07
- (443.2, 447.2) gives 0.16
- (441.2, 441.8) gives 0.01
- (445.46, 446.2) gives 0.03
